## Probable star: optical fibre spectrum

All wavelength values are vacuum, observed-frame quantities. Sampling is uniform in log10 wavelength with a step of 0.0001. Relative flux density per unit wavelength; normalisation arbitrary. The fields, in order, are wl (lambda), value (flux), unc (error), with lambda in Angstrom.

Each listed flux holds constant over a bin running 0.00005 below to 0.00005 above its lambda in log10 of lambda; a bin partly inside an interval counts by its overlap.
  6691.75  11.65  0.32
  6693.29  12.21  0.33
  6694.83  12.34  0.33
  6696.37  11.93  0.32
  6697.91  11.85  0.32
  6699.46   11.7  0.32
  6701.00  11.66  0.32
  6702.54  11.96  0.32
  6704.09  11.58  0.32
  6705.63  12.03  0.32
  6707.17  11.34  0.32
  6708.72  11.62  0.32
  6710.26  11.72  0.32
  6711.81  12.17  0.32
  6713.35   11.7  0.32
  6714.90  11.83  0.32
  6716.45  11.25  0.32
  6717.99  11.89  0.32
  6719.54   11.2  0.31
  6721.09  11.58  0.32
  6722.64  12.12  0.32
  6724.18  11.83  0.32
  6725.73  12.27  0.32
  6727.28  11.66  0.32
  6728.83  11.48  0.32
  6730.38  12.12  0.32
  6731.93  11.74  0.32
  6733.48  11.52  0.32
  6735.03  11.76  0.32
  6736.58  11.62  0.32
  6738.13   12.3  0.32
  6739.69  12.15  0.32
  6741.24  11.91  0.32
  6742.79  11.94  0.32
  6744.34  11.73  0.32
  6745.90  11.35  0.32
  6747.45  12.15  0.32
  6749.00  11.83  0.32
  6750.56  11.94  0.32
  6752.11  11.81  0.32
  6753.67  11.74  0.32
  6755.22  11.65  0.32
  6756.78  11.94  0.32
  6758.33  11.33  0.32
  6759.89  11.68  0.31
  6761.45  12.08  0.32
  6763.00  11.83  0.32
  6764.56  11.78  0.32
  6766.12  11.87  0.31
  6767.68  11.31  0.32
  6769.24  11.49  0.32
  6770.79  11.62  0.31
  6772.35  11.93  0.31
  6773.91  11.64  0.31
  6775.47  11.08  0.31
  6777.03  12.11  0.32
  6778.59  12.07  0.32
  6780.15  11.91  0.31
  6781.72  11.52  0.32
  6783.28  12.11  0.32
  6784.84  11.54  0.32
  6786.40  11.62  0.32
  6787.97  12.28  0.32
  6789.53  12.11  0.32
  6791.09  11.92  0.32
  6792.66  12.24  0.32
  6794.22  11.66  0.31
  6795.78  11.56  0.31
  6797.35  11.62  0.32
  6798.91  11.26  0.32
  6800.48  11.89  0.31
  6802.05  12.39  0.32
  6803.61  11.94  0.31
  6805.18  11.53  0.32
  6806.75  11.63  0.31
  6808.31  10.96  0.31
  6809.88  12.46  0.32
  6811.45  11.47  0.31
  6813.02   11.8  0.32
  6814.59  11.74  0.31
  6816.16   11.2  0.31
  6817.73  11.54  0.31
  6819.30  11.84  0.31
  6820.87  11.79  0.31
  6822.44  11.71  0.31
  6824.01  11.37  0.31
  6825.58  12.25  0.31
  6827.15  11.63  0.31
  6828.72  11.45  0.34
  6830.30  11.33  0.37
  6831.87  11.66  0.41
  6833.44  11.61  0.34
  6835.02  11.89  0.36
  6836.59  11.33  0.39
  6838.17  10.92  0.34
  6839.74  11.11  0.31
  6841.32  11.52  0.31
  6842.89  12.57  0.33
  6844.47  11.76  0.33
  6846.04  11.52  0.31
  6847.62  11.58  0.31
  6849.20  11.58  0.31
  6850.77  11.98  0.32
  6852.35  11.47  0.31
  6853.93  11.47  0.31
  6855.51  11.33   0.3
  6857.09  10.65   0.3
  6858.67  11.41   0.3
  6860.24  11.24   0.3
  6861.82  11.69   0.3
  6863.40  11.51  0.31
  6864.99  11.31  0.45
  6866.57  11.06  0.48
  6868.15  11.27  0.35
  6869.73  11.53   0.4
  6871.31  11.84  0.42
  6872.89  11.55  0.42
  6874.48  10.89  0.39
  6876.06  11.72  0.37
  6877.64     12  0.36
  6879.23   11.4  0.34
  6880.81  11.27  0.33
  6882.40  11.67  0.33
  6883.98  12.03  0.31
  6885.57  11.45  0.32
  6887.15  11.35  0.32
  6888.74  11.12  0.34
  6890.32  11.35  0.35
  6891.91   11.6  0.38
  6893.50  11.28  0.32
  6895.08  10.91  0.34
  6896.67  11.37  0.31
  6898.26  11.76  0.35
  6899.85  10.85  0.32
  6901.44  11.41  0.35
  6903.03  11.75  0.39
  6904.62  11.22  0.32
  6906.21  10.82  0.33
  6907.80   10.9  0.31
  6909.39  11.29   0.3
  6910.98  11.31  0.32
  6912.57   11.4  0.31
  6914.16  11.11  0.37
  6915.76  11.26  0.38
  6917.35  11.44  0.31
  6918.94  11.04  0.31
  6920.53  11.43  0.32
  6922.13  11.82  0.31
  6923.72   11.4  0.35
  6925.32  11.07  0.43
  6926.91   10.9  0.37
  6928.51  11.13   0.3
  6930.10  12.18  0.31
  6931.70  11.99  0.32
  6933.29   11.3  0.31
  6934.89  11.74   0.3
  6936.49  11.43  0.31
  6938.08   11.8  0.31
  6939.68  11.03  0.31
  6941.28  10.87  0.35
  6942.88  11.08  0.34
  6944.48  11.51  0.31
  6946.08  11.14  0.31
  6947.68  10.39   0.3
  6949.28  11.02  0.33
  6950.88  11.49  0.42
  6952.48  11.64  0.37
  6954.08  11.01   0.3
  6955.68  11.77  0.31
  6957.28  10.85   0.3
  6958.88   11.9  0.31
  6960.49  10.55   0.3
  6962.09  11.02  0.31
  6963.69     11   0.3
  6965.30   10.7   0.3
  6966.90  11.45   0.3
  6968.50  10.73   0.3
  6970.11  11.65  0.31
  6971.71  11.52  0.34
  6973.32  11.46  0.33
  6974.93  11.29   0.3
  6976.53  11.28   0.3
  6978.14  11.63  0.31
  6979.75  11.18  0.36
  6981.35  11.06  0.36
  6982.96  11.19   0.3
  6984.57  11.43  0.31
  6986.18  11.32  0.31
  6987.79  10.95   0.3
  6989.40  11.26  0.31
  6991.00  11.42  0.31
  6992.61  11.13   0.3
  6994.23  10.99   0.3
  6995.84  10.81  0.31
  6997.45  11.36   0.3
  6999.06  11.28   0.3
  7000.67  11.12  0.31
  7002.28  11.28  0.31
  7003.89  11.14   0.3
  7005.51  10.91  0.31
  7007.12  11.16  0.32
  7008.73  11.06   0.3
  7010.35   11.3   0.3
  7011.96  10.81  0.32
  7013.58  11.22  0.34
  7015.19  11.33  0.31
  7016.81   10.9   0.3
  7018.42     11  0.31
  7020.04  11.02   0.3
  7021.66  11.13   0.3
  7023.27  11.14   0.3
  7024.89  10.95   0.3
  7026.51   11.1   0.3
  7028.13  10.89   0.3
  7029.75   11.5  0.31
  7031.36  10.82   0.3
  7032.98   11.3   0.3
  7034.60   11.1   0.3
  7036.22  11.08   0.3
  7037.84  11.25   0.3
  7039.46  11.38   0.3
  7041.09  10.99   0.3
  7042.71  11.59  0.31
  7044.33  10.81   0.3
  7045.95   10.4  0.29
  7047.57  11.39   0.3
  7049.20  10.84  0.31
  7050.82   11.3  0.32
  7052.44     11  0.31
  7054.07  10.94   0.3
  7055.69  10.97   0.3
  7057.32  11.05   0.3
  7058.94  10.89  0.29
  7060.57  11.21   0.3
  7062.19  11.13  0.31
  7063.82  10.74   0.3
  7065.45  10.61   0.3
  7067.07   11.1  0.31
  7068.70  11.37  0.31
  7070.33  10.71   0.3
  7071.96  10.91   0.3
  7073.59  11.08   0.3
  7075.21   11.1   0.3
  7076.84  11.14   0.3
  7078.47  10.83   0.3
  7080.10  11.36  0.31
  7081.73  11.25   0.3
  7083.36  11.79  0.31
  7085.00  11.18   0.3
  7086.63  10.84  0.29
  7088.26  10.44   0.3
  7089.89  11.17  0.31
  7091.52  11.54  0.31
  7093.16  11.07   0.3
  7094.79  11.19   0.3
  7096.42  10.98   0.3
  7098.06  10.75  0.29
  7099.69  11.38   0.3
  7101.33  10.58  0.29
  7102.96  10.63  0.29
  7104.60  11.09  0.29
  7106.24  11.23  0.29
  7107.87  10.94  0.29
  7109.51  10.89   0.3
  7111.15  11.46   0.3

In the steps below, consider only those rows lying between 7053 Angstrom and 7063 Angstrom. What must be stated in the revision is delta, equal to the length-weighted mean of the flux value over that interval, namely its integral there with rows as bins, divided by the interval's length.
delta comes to 11.0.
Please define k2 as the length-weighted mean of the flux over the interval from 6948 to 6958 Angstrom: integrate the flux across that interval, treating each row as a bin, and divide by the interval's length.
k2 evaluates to 11.3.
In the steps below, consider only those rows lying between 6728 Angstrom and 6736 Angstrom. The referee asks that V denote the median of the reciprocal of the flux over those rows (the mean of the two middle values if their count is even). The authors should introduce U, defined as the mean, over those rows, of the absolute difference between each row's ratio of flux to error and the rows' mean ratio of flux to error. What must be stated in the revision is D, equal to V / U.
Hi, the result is 0.15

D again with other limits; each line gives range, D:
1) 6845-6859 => 0.19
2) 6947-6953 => 0.04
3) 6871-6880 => 0.03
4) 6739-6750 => 0.14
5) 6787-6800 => 0.11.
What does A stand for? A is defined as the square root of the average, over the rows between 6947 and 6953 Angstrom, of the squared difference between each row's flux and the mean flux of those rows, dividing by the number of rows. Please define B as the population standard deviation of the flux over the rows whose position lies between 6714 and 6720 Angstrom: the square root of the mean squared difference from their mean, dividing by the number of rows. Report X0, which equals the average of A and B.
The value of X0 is 0.40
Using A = 0.487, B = 0.32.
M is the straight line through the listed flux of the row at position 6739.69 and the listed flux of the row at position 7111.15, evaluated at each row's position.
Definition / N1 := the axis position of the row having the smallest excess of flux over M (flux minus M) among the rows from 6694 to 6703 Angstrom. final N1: 6701.00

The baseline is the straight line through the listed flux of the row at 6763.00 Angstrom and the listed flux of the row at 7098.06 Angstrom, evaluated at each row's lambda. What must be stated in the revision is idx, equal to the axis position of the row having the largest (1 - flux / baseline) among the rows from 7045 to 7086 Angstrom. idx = 7045.95 Angstrom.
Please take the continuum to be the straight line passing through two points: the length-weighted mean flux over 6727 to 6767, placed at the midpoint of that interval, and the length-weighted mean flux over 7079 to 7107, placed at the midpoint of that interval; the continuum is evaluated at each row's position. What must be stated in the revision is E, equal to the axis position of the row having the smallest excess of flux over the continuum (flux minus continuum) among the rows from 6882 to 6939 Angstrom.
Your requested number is 6906.21 Angstrom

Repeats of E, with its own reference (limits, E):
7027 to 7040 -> 7031.36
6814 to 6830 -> 6816.16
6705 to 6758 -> 6719.54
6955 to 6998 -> 6960.49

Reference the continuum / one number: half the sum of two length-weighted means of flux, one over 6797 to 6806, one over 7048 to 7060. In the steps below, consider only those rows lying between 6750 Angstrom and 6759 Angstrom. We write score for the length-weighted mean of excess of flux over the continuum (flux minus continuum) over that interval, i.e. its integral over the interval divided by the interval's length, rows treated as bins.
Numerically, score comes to 0.34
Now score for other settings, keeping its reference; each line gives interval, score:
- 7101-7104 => -0.75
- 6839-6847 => 0.30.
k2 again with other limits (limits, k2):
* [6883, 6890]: 11.5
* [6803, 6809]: 11.5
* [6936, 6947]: 11.3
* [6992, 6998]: 11.0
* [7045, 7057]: 11.0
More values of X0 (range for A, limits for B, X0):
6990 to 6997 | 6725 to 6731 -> 0.27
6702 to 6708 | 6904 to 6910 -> 0.24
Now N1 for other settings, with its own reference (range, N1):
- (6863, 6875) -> 6874.48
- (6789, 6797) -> 6795.78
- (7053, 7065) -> 7063.82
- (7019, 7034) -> 7031.36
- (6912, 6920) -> 6918.94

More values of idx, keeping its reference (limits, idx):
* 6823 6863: 6857.09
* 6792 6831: 6808.31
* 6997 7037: 7011.96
